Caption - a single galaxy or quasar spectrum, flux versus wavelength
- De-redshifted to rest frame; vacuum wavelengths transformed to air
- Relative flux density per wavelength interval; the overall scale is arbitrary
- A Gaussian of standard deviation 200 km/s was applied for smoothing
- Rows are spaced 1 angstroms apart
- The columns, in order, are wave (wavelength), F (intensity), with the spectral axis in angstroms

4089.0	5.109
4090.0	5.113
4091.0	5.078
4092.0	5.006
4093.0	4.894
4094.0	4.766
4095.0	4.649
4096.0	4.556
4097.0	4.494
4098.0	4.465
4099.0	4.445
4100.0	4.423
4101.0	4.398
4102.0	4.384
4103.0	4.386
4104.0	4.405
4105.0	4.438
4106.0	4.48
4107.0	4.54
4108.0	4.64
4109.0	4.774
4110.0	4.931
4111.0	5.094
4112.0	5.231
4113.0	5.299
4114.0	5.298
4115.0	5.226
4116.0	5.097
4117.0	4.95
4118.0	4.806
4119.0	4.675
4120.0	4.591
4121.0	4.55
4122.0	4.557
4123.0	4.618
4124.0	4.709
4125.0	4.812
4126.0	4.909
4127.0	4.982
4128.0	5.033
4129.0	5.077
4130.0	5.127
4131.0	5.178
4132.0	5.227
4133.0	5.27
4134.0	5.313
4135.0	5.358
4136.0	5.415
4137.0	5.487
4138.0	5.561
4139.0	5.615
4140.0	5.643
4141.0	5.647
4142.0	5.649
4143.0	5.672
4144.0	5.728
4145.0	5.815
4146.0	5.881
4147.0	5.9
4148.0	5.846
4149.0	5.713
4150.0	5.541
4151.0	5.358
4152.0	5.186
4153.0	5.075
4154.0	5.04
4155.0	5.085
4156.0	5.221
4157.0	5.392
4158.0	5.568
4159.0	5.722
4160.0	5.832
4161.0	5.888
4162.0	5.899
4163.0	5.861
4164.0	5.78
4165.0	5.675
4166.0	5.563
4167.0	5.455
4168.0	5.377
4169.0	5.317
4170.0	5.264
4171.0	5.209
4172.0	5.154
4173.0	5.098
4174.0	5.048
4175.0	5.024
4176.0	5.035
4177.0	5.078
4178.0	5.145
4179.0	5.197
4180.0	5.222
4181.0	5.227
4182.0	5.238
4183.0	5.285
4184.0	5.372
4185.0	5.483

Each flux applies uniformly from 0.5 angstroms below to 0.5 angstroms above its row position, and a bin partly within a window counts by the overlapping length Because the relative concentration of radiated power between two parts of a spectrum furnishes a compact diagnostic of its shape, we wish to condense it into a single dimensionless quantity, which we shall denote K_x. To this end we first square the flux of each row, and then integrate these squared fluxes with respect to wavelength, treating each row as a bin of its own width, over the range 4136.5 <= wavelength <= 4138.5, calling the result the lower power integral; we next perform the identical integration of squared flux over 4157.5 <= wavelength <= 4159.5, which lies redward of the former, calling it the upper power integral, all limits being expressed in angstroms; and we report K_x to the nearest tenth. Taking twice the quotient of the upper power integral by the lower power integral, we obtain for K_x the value 2.1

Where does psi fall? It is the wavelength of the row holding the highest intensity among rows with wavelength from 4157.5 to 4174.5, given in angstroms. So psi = 4162.0 angstroms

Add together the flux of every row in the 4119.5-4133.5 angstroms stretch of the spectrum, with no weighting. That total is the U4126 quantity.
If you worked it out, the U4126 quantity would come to 69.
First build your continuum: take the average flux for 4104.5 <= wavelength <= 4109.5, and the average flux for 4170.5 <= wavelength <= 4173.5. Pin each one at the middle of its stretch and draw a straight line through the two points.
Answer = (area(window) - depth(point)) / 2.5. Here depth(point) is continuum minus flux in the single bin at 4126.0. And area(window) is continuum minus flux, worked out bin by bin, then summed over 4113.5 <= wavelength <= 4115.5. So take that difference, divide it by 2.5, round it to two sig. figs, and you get -0.43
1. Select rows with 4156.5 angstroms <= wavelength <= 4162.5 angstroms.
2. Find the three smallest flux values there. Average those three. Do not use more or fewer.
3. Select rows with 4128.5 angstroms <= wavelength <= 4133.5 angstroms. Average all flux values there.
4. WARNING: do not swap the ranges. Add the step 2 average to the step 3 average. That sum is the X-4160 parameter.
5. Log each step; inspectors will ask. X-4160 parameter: 10.7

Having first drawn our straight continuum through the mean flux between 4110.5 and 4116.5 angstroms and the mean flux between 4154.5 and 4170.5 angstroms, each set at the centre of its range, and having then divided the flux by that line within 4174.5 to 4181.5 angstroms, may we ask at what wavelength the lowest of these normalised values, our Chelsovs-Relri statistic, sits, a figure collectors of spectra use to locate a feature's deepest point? 4175.0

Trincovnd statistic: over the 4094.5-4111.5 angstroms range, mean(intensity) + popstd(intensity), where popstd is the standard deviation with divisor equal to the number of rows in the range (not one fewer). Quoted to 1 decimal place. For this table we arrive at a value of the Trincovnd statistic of 4.8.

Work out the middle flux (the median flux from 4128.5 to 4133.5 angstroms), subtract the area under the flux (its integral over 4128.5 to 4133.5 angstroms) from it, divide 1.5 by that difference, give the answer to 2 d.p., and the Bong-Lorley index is -0.07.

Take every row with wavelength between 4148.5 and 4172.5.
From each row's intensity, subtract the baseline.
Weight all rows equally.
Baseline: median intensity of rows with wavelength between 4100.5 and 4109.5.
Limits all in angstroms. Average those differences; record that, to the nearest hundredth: 1.03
